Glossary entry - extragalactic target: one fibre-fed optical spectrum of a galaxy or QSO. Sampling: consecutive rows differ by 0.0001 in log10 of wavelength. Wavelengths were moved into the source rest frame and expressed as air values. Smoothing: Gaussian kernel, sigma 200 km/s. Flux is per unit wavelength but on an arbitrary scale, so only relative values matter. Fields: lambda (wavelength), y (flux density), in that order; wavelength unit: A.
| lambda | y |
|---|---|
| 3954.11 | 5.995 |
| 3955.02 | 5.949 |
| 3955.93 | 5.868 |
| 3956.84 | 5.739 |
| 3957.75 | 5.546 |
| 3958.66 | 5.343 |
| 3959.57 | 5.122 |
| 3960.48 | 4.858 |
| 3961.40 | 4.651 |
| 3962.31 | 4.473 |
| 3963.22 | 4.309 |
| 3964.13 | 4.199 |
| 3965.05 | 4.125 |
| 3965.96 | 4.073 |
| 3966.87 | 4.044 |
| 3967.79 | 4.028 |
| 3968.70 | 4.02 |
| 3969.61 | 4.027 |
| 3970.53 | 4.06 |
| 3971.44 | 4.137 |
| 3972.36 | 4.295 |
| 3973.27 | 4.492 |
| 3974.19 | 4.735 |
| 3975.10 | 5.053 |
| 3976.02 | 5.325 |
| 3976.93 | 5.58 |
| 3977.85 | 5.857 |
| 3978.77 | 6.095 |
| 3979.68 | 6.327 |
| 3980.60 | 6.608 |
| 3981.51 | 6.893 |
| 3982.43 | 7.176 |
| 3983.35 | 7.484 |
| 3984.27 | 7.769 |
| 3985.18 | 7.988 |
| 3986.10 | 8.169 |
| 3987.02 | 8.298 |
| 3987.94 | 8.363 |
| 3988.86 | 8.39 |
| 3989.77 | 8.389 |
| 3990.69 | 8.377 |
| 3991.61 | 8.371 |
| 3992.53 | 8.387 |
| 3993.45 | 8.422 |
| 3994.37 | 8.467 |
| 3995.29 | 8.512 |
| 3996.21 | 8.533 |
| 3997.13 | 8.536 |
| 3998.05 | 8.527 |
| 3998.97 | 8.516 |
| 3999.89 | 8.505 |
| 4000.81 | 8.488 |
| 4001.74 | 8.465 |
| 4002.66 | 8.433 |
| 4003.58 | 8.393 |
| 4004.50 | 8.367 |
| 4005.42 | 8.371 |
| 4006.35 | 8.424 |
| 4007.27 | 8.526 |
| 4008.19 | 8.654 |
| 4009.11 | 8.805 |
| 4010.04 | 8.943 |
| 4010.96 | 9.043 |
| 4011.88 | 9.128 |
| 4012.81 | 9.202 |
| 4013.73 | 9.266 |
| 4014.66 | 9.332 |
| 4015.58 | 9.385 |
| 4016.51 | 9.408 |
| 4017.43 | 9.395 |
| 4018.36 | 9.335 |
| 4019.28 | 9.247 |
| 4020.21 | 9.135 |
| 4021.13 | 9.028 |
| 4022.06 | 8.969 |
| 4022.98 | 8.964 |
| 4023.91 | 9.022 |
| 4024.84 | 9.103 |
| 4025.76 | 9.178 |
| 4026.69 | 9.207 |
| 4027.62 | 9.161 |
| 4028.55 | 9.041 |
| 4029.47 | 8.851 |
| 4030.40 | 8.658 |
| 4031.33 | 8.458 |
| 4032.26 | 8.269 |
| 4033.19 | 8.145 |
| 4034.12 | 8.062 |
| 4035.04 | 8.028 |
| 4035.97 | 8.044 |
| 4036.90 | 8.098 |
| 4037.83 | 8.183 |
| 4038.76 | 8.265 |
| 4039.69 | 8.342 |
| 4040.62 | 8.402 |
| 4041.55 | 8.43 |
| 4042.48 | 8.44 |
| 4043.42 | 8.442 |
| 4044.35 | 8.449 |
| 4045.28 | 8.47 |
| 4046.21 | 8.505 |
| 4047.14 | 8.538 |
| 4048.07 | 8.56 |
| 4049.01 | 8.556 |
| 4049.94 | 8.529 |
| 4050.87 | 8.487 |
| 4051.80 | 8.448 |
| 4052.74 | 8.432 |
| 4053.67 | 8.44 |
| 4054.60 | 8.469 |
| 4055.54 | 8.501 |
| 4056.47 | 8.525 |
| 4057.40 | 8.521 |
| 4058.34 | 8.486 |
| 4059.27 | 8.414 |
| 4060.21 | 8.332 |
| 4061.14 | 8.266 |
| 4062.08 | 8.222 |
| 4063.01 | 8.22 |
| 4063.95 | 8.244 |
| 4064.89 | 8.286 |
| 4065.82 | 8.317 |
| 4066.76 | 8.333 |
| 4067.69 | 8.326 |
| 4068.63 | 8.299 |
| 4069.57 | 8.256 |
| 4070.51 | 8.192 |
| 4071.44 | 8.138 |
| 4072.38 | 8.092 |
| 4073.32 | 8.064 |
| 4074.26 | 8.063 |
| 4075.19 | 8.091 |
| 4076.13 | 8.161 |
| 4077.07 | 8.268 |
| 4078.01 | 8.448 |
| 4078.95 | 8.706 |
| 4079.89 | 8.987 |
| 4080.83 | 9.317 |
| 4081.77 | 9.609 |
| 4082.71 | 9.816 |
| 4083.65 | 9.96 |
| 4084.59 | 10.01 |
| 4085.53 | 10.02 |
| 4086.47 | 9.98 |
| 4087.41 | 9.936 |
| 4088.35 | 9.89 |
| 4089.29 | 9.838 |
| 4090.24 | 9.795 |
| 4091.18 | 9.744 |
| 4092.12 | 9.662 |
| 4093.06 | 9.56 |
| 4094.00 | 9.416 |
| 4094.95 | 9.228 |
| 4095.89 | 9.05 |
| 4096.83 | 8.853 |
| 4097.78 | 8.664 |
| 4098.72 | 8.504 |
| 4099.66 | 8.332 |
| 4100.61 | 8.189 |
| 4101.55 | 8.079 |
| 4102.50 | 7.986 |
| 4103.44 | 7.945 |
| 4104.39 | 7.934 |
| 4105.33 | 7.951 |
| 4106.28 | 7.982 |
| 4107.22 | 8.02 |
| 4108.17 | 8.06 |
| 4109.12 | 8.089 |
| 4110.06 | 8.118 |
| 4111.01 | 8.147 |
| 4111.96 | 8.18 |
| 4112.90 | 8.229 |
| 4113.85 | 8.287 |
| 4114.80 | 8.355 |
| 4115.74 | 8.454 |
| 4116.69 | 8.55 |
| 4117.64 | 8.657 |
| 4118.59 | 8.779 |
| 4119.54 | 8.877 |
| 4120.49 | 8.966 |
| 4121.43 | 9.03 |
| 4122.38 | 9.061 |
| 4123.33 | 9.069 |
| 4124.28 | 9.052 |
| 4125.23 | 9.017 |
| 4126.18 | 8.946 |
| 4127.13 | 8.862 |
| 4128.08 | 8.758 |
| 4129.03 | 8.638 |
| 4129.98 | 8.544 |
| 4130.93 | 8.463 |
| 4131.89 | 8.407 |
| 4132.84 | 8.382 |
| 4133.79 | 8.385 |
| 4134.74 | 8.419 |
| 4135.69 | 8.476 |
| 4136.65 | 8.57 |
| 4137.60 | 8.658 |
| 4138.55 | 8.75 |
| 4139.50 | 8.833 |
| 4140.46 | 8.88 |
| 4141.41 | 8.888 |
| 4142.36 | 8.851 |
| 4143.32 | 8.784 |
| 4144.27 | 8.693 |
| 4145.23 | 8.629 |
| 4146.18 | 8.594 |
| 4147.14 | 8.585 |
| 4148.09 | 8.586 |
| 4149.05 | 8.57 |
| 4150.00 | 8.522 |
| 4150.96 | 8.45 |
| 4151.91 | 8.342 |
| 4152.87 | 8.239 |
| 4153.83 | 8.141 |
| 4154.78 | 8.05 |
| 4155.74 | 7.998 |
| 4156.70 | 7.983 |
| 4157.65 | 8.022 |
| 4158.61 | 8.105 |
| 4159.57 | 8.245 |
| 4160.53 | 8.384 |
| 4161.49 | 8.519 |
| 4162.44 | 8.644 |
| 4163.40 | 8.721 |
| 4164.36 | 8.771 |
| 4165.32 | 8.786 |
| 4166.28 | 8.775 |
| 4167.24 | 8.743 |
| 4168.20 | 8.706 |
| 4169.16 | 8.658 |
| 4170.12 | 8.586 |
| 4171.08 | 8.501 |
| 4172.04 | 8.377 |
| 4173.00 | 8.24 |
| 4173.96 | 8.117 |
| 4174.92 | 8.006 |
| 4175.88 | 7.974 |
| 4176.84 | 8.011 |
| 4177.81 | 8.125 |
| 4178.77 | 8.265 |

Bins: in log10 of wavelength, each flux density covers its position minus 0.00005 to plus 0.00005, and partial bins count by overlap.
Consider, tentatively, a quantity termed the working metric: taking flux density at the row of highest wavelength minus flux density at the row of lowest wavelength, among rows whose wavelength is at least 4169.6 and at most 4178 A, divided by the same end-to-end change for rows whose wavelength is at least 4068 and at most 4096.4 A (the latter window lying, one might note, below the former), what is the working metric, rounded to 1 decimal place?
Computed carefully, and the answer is -0.6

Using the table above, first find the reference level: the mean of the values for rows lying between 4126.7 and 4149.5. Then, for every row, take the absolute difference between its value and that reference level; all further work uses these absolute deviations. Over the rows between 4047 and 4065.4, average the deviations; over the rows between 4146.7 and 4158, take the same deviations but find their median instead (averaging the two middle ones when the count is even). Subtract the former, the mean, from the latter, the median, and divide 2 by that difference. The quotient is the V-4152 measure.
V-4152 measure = 15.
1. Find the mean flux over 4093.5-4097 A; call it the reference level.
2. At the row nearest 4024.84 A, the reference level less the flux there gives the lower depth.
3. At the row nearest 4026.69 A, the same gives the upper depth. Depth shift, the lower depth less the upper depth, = 0.10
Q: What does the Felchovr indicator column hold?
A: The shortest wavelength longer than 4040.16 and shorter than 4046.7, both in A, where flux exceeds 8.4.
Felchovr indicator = 4040.62 A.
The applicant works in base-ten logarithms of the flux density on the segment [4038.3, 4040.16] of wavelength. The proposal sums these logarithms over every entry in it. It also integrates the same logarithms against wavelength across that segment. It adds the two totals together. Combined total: 3.55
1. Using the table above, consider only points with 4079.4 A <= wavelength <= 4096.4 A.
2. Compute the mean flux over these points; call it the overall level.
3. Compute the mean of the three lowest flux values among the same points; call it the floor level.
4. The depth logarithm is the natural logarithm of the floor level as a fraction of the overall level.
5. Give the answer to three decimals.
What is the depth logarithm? -0.061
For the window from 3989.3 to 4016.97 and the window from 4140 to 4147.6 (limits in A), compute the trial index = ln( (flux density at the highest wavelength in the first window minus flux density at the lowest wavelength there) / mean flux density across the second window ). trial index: -2.1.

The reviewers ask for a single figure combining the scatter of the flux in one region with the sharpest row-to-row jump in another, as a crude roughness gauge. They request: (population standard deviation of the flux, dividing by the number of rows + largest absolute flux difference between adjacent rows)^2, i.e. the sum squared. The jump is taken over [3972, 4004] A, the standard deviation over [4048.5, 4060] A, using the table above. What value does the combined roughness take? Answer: 0.130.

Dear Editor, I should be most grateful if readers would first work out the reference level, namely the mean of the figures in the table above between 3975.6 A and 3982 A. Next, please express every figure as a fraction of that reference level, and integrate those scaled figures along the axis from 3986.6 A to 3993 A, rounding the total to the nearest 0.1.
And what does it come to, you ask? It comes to 8.8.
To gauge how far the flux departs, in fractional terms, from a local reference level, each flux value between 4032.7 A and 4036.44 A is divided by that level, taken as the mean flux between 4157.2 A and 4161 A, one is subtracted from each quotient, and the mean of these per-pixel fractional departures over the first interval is -0.01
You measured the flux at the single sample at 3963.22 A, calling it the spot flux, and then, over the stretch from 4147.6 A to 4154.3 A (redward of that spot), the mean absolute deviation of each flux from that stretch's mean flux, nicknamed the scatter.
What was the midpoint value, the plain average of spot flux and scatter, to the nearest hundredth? 2.23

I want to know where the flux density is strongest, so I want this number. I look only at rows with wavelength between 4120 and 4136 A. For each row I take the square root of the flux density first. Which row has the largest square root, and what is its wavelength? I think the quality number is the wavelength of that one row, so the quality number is 4123.33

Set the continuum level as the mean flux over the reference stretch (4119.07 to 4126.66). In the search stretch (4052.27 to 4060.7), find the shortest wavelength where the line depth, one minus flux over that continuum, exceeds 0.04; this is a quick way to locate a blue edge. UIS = 4052.74 A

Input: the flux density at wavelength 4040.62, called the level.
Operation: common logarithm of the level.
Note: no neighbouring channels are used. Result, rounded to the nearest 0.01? 0.92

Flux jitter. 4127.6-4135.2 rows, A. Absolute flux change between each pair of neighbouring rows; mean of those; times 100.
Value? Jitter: 5.9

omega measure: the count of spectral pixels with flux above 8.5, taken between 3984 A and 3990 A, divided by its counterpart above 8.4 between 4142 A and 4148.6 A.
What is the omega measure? 0.00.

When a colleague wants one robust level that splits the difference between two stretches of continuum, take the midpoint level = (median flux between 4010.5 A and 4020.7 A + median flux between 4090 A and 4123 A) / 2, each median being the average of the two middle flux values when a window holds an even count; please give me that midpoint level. 8.86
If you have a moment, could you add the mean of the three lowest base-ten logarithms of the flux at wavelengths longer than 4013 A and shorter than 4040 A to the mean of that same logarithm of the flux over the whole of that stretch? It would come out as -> 1.85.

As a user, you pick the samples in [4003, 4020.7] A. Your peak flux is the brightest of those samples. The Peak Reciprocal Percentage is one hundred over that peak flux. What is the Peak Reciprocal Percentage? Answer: 10.6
